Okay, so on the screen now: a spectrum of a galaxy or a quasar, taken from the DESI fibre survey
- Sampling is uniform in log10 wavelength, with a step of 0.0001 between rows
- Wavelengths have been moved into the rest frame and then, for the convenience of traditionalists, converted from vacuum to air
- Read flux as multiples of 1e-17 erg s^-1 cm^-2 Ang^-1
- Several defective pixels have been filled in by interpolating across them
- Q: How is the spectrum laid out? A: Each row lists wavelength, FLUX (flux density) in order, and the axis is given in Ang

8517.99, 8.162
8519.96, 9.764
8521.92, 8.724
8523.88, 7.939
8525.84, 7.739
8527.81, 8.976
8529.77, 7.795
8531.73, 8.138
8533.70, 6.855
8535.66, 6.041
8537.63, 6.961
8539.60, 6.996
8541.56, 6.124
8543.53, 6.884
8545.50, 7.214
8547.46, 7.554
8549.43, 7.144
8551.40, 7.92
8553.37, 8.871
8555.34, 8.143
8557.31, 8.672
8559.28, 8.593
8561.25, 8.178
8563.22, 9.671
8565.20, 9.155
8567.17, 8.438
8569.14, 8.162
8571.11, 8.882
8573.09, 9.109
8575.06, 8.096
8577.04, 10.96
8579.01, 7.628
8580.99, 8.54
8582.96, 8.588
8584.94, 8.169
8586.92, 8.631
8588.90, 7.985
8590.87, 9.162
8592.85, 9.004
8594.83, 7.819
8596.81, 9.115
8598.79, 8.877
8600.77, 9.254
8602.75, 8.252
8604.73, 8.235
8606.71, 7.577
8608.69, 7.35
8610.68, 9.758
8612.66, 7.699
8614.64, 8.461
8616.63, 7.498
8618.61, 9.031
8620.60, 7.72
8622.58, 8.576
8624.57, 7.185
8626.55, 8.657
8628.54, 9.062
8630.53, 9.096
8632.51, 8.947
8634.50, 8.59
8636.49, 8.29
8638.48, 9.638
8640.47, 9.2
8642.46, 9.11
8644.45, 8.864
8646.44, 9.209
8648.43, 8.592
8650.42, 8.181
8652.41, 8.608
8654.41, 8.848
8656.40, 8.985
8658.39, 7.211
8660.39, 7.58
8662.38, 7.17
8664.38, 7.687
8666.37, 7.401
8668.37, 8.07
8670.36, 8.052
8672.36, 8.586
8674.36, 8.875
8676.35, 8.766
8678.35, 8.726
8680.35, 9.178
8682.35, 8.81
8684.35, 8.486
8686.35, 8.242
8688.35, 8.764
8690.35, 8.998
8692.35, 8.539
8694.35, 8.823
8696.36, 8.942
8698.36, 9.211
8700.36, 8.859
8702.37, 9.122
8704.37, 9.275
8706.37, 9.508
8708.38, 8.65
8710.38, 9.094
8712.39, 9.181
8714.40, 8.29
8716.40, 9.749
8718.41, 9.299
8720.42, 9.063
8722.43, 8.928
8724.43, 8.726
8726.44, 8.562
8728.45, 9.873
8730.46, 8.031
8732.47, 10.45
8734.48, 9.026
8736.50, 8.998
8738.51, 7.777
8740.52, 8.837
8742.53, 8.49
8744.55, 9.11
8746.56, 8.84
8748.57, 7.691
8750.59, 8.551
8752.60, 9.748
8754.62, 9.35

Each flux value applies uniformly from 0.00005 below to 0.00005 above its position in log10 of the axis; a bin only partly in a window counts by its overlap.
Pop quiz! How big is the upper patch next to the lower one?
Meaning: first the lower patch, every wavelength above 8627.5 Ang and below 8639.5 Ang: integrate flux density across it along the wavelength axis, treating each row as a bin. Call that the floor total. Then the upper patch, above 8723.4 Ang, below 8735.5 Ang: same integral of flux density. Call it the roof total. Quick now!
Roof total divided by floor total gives 1.03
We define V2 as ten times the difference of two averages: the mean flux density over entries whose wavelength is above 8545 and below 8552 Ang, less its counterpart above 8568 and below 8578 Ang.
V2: -16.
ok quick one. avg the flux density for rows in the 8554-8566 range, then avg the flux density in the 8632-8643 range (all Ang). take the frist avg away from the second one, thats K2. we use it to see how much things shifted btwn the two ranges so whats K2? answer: 0.2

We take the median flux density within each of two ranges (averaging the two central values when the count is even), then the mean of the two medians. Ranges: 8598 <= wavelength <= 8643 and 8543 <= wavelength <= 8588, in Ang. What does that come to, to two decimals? 8.51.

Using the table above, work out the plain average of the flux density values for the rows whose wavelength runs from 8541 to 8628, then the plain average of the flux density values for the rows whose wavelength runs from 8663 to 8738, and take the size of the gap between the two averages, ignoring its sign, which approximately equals 0.5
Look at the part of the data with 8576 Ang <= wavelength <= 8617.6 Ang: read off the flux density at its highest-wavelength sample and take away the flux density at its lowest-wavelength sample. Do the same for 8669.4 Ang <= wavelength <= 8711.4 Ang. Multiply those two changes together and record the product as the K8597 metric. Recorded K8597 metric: -3.6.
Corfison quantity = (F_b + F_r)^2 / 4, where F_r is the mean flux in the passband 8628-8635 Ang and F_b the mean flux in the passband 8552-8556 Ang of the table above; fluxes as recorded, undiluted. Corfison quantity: 76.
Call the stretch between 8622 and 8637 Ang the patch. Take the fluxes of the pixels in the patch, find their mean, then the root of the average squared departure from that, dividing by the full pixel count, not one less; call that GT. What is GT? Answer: 0.6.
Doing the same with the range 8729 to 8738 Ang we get 0.9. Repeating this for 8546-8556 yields 0.6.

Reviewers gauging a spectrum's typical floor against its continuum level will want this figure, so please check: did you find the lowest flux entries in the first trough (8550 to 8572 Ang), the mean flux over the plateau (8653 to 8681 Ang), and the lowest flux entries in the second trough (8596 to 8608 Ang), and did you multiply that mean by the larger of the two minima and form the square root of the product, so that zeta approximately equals 8.07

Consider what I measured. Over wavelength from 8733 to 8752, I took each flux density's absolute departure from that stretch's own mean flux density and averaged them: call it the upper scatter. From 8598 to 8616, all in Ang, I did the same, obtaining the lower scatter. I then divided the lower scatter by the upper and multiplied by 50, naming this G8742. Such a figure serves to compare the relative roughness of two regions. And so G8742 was 76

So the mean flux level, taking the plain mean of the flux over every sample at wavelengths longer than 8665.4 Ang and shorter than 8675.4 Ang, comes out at 8.2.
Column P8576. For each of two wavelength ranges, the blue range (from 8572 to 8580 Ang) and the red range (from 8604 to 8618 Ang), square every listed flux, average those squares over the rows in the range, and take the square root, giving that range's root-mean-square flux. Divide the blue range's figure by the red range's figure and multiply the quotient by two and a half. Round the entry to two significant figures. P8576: 2.8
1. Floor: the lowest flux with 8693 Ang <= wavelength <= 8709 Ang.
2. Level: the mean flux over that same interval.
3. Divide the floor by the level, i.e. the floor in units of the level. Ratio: 0.956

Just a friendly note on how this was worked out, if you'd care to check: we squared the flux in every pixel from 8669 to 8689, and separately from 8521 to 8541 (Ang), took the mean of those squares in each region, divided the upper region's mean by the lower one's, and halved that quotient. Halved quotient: 0.64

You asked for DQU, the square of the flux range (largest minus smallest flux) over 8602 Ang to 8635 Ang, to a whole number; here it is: 7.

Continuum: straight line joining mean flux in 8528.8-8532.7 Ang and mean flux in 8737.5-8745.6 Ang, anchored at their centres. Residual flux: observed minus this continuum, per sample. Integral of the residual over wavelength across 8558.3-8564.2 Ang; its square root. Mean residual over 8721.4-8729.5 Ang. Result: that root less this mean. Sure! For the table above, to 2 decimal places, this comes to 1.61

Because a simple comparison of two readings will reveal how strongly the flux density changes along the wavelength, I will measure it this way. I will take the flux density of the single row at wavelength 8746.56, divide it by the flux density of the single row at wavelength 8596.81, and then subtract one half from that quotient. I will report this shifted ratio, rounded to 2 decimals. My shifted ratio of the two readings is 0.47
